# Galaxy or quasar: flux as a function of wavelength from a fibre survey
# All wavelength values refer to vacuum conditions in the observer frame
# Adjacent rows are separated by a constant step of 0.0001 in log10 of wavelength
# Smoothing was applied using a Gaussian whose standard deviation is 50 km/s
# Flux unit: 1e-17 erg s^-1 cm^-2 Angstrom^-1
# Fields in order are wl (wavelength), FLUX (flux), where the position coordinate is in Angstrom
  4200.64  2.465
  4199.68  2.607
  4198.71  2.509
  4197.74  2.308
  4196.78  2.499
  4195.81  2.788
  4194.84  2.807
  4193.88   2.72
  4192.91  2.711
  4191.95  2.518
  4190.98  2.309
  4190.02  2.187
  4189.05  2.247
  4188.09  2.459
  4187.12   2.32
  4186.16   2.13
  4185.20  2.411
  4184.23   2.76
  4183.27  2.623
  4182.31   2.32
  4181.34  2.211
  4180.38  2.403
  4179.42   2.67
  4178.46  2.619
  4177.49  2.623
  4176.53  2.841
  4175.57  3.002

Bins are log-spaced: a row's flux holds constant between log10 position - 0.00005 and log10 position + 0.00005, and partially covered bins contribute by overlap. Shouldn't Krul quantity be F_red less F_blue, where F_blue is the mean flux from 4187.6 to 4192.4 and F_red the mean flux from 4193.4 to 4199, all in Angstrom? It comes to 0.3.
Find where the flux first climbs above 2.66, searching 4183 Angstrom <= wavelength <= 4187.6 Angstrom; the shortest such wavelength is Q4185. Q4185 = 4184.23 Angstrom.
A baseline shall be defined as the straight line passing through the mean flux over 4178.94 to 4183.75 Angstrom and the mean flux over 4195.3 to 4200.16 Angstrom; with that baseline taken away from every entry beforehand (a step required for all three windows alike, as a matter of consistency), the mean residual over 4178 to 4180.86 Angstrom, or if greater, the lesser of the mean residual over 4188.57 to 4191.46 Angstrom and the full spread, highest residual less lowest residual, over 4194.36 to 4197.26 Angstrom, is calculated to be 0.13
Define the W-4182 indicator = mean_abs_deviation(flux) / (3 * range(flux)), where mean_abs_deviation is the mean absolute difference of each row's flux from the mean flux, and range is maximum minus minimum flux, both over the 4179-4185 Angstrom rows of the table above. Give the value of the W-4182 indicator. 0.113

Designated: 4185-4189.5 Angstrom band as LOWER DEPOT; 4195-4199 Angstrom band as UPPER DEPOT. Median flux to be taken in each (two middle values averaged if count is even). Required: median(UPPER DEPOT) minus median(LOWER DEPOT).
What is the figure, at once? 0.18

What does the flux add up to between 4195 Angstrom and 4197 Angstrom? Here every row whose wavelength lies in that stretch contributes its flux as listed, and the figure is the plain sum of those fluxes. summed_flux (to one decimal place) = 5.3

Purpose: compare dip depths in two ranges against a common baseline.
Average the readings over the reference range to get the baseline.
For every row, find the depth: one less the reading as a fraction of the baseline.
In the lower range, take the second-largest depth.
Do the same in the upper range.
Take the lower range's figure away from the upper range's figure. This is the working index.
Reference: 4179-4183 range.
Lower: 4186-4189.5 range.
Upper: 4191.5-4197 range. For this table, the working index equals -0.11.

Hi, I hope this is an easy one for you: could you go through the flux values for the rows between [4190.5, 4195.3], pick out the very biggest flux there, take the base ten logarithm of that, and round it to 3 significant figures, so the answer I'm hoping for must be 0.448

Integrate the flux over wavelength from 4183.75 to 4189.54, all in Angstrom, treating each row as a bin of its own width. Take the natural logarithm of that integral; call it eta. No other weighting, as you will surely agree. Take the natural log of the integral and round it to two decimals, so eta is 2.63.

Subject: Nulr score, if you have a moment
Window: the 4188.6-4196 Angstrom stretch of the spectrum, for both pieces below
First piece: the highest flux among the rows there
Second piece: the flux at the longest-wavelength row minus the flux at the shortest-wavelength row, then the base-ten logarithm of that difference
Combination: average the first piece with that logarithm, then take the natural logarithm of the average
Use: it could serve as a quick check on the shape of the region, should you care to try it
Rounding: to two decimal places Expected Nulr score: 0.24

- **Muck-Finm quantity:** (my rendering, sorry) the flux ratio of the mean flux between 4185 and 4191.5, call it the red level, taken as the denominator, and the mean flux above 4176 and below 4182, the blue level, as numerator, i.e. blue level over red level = 1.12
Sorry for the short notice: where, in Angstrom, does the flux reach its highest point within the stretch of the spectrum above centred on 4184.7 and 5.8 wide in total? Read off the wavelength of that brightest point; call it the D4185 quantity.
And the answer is 4184.23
